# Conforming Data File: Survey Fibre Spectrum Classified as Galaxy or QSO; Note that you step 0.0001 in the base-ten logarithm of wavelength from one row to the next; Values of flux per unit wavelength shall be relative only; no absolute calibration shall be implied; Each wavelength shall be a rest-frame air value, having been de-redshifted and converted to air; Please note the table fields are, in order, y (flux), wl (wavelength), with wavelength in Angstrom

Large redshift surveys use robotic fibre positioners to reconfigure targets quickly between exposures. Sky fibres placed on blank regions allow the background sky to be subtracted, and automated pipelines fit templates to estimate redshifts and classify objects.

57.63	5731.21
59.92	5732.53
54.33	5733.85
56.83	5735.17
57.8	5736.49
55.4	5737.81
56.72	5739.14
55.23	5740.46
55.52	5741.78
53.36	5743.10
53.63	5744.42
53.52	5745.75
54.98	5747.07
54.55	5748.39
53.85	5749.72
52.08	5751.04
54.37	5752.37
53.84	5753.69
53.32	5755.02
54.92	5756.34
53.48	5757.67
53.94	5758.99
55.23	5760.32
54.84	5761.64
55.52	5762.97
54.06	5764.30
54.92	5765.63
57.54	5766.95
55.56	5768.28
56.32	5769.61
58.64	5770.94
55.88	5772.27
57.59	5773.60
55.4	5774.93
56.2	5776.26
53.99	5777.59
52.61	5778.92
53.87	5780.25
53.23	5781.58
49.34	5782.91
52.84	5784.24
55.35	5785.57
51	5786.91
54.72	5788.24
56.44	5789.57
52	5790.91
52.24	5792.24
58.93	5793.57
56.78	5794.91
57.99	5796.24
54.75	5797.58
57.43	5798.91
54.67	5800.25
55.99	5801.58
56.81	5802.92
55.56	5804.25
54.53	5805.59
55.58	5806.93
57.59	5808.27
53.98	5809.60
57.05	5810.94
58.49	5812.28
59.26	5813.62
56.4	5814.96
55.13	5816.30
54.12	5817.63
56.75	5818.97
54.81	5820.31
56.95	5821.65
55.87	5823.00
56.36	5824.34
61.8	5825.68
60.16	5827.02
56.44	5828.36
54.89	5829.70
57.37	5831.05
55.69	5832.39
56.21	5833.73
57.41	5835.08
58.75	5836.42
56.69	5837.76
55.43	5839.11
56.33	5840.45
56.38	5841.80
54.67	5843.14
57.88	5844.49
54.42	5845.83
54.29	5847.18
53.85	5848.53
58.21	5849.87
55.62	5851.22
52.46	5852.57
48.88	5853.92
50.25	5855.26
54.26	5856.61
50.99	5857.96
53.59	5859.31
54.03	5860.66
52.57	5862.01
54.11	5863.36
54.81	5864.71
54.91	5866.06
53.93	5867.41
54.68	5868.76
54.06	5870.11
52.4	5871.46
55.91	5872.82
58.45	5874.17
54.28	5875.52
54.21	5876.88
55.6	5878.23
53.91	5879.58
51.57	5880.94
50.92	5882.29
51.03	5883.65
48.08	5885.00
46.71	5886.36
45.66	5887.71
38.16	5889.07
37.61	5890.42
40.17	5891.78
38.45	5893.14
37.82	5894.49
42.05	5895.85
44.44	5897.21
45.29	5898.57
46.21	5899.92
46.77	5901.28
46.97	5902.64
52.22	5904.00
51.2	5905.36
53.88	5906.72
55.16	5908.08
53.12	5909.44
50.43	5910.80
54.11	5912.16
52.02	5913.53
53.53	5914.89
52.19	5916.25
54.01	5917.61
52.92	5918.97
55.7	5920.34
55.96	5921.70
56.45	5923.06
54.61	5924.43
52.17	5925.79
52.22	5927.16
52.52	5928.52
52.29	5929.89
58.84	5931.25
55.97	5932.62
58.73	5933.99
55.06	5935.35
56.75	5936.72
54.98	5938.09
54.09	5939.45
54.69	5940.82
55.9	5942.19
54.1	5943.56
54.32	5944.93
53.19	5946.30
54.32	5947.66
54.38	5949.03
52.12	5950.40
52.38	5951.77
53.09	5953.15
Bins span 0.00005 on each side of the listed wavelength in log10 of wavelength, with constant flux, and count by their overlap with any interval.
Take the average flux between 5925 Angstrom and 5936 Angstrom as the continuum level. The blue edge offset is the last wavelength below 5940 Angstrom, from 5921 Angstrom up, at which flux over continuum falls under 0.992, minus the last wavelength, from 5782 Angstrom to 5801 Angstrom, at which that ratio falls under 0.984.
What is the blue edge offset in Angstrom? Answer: 147.2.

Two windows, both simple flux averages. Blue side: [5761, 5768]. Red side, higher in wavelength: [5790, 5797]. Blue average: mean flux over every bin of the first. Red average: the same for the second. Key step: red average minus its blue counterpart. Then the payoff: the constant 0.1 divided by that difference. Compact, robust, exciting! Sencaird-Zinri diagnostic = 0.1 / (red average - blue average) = 0.5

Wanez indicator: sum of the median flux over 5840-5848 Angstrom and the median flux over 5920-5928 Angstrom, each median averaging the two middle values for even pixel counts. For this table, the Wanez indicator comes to 111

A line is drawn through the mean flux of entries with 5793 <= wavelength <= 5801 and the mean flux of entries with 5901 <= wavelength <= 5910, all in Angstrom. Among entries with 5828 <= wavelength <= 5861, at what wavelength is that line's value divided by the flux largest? 5853.92 Angstrom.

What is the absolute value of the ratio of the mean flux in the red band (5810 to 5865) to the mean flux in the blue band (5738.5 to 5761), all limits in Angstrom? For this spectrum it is 1.02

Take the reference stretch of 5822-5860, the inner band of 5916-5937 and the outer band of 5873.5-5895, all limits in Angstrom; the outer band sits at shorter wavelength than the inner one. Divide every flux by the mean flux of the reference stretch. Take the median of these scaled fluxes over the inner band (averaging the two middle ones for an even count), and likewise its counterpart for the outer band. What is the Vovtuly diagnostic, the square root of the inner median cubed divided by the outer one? 1.04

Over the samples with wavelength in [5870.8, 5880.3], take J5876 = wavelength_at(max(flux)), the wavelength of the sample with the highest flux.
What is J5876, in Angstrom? 5874.17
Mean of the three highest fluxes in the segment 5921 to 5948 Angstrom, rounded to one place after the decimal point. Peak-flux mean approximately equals 58.1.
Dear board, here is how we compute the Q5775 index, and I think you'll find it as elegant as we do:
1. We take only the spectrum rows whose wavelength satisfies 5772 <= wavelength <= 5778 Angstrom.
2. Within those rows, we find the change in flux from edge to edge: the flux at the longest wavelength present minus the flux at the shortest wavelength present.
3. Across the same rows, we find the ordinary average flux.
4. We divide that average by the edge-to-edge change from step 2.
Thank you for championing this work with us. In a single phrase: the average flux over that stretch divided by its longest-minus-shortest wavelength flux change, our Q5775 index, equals -30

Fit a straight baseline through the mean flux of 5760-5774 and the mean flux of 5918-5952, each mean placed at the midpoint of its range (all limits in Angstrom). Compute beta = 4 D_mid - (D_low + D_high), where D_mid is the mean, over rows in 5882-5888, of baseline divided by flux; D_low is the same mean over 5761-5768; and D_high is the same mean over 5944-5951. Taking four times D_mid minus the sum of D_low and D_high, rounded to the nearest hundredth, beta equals 2.52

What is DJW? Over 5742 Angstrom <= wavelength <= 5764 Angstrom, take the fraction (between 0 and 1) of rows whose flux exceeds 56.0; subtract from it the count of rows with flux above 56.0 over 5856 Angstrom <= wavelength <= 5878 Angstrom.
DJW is -1.0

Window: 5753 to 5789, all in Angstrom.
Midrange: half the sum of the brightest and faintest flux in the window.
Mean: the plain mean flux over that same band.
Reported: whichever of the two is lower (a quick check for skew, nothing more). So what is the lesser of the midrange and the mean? 54.0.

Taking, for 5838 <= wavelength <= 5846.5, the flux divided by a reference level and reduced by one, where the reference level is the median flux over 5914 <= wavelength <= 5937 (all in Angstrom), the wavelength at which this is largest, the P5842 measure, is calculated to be 5844.49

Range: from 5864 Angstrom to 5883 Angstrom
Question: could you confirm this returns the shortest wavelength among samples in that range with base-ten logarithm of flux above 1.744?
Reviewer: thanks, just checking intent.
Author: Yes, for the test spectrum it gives 5872.82 Angstrom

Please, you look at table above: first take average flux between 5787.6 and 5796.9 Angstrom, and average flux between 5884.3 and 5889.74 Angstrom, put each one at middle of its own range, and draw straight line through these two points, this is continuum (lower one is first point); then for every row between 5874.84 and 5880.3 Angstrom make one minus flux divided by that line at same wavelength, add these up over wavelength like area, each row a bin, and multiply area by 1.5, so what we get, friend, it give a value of -1.6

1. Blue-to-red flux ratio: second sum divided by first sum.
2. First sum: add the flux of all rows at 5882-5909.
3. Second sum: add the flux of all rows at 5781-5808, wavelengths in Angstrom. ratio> 1.19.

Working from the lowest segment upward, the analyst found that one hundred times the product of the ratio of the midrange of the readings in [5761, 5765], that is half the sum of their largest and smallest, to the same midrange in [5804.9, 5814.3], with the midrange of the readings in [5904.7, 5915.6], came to 5109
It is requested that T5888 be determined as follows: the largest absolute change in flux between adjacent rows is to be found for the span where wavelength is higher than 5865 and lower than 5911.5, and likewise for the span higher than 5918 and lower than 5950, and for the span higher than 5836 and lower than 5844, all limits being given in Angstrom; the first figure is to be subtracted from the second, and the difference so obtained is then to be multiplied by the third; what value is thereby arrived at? -2.0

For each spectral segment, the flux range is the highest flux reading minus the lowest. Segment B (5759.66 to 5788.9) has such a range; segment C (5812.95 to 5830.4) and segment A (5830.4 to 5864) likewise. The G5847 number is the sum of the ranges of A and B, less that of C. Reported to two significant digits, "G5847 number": 11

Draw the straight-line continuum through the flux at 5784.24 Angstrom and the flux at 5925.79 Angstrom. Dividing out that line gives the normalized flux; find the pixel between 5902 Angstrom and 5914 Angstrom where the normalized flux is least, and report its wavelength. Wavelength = 5902.64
